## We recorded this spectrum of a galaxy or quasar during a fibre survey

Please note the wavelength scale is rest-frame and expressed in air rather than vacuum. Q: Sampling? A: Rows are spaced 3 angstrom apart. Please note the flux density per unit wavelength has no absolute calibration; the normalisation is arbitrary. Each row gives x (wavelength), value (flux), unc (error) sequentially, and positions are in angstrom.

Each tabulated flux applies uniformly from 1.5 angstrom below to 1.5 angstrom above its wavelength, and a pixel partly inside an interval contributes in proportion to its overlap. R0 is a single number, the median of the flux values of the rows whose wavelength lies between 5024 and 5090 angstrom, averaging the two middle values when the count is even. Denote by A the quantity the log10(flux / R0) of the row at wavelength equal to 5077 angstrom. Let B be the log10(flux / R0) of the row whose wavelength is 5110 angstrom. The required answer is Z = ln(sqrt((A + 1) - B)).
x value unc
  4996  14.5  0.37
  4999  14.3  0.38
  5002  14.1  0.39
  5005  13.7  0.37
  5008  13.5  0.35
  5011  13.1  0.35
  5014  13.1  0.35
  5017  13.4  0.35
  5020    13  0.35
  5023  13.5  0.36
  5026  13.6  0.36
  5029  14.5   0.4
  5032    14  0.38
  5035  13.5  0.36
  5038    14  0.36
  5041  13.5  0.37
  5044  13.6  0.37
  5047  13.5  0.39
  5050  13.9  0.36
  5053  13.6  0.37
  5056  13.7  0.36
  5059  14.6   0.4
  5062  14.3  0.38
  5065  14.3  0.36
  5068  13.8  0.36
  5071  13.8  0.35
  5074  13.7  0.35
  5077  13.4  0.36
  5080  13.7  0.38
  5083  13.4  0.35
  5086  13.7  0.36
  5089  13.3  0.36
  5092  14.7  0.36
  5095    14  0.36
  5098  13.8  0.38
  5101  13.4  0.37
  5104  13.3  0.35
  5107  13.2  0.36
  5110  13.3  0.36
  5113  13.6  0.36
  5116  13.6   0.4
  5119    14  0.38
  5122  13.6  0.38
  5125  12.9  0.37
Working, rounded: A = -0.010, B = -0.013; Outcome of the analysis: 0.0016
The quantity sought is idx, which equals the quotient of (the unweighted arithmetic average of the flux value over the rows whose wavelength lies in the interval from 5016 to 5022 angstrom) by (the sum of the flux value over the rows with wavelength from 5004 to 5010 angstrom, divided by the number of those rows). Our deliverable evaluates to 0.97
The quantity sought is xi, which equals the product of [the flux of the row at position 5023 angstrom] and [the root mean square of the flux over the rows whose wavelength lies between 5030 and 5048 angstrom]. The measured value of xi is 185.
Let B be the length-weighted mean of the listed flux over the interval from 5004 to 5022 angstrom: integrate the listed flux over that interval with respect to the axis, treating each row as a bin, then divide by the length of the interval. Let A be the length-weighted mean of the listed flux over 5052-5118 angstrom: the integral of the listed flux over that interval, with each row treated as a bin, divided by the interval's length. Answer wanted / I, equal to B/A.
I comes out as 0.97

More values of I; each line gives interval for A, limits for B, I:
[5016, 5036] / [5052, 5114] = 1.01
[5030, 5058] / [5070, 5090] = 0.99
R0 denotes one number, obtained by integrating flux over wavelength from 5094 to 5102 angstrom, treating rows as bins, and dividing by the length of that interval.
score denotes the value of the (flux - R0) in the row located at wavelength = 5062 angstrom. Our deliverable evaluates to 0.56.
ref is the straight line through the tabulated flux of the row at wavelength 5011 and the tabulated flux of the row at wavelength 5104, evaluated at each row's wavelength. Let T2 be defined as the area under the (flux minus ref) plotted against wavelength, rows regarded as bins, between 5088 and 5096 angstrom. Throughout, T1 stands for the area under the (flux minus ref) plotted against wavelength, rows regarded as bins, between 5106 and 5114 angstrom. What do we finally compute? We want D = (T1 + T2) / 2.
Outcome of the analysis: 3.3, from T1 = 0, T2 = 6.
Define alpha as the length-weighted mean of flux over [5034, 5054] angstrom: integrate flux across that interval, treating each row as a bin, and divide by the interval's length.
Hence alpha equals 13.7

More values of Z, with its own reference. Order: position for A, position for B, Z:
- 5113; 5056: -0.0016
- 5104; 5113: -0.0049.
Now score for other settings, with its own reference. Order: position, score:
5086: -0.04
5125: -0.84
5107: -0.54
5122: -0.14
